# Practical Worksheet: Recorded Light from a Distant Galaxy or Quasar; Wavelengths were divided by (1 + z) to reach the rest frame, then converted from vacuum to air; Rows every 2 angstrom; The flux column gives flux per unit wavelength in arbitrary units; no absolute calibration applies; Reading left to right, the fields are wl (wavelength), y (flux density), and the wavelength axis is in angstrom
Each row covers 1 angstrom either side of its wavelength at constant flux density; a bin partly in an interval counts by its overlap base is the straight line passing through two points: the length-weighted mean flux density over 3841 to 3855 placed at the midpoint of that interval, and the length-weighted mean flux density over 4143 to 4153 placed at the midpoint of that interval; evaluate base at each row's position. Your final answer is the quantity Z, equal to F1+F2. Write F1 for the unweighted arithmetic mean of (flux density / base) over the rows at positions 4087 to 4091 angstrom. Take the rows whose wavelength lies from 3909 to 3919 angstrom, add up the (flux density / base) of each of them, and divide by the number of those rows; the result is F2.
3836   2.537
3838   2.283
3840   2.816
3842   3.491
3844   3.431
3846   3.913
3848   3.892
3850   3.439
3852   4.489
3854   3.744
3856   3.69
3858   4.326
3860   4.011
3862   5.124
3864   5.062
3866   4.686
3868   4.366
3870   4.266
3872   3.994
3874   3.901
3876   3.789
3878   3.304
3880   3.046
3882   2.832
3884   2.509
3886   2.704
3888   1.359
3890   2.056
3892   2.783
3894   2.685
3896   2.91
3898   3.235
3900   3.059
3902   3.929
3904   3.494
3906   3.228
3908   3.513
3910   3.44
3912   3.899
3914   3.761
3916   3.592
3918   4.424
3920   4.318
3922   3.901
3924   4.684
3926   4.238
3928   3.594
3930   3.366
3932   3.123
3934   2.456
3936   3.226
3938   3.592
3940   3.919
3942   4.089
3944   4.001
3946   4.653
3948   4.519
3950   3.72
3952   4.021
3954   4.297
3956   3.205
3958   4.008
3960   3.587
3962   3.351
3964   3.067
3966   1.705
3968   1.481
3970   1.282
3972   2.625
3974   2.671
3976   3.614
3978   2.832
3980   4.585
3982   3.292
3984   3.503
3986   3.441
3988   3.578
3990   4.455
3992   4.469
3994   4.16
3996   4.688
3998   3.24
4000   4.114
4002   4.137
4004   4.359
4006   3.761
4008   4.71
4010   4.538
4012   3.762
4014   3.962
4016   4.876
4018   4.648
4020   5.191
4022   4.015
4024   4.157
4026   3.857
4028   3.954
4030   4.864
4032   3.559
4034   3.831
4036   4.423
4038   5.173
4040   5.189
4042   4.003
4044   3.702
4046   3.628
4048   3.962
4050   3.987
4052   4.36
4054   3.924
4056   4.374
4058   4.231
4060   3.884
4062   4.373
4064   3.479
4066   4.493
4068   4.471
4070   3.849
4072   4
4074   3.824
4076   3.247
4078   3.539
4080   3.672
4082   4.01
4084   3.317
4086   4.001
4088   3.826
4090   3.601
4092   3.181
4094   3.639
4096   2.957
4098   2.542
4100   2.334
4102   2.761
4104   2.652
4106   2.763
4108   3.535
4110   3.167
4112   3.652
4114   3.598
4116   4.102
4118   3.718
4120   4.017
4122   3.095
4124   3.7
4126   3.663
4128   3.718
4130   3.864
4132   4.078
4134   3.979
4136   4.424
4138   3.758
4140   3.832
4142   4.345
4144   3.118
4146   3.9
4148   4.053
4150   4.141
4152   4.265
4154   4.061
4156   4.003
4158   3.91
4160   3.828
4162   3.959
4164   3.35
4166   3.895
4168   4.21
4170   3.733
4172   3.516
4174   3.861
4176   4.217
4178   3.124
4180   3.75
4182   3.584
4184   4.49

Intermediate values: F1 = 0.96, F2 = 1.01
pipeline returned 1.97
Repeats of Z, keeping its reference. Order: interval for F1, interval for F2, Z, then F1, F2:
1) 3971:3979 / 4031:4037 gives 1.79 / 0.77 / 1.02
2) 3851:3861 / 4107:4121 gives 2.02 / 1.07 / 0.95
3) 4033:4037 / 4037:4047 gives 2.20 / 1.07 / 1.13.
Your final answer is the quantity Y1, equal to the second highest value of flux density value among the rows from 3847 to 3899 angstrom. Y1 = 5.062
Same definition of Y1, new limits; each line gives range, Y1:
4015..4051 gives 5.189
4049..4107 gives 4.471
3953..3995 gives 4.469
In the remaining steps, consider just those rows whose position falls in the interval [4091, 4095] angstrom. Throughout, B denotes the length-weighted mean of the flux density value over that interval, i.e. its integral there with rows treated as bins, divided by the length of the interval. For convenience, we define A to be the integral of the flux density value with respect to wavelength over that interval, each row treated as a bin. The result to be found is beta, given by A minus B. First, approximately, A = 14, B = 3.41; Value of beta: 10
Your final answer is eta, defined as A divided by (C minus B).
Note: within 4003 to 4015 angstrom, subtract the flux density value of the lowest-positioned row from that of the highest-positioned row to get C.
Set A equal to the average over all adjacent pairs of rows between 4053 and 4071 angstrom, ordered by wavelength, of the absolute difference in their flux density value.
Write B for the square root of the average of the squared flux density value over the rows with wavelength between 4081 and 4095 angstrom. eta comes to -0.122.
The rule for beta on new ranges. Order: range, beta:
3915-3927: 46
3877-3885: 20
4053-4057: 12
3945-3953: 30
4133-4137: 13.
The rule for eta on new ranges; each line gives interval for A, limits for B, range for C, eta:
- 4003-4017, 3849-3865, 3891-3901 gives -0.150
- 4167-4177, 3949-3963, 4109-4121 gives -0.120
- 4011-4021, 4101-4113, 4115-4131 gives -0.141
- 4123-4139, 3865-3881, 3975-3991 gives -0.076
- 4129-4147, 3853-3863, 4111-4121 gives -0.131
